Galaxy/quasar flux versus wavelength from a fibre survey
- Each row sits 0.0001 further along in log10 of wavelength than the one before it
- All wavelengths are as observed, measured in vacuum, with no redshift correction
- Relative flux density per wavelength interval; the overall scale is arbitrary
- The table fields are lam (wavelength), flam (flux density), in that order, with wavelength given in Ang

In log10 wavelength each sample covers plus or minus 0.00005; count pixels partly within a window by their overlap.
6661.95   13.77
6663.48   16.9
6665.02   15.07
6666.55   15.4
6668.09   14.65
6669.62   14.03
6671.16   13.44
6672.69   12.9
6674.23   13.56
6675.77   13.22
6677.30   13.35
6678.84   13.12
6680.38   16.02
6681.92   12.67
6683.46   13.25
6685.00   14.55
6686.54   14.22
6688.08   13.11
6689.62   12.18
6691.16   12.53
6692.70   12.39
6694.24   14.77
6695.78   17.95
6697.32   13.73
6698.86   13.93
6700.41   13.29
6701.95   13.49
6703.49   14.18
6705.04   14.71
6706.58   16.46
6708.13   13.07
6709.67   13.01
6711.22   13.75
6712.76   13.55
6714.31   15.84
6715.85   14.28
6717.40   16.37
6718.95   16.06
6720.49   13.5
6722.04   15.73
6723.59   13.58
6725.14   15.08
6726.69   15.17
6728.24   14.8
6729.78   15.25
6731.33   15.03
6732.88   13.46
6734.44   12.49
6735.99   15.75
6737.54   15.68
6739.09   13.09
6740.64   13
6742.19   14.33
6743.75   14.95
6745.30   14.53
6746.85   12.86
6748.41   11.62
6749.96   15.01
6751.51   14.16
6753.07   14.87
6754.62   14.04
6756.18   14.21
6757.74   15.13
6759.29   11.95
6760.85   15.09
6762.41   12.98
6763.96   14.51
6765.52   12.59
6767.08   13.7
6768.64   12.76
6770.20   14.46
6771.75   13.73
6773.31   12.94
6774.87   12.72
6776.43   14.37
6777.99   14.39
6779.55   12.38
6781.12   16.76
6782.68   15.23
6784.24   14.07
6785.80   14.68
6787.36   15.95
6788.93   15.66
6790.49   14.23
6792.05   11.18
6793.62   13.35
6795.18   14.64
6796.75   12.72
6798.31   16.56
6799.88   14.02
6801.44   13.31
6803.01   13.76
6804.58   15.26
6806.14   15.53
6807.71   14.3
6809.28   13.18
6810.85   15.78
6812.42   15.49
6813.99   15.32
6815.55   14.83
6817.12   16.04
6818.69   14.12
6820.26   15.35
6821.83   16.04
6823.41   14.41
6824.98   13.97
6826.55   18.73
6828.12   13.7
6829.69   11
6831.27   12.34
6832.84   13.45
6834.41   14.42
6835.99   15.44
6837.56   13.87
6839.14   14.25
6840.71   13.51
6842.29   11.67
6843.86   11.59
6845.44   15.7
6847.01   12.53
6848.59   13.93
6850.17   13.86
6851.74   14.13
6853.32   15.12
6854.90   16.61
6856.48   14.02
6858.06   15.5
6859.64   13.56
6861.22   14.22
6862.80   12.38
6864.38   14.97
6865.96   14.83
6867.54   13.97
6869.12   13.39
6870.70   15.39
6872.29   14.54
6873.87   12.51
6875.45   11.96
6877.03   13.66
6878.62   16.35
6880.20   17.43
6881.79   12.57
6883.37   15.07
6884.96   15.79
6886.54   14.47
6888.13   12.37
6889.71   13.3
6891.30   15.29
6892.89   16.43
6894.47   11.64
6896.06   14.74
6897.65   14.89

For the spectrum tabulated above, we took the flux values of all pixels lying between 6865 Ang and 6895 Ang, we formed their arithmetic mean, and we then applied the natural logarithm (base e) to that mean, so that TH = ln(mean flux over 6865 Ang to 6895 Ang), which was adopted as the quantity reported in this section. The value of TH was 2.66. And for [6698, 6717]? 2.65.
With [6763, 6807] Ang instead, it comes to 2.65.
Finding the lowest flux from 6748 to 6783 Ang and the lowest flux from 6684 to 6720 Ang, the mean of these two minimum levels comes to 11.9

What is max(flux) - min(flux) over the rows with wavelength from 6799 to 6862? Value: 8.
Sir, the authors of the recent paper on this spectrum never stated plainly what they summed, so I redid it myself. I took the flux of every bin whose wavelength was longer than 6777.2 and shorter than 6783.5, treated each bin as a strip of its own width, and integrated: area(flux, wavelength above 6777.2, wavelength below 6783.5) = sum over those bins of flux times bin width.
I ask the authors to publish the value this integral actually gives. 92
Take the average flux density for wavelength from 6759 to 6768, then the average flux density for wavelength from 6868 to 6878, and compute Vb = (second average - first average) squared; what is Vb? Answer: 0.01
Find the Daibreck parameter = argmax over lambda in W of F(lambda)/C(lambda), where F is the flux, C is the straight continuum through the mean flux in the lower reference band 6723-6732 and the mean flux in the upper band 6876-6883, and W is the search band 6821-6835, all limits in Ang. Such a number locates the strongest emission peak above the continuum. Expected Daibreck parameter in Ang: 6826.55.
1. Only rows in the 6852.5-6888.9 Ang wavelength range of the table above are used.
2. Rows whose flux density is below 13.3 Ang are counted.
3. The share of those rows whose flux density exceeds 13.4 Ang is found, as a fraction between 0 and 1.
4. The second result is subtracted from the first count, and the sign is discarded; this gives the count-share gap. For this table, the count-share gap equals 4.3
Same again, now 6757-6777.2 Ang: 5.5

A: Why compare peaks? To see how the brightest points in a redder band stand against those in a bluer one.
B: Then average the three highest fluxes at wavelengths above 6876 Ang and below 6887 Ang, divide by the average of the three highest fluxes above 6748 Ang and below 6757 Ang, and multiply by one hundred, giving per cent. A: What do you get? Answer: 112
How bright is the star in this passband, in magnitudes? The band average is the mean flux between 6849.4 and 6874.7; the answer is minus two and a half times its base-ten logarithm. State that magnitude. -2.89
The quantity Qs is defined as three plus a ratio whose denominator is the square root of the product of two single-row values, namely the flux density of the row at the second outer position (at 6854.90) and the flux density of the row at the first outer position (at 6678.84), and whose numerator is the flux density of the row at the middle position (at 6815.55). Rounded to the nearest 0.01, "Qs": 4.00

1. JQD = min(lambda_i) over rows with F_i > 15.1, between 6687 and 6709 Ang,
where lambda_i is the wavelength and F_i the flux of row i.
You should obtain 6695.78 Ang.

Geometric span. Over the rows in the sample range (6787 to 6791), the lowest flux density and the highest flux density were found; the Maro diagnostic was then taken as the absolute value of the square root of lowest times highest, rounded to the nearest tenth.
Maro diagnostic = 15.1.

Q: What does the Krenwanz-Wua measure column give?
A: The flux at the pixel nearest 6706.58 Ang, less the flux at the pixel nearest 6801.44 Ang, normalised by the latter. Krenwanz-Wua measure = 0.24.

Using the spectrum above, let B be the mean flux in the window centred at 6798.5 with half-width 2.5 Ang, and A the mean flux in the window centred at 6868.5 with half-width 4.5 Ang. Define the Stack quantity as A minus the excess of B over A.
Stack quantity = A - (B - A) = 14.6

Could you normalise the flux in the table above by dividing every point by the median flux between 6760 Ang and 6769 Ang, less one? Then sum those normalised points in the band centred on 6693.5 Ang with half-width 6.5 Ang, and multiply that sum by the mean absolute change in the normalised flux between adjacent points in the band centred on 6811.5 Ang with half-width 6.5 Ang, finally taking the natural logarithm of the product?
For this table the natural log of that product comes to -3.8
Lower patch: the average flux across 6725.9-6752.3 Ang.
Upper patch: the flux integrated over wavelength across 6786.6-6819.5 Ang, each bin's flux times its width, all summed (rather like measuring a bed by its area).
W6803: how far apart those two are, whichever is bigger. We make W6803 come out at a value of 464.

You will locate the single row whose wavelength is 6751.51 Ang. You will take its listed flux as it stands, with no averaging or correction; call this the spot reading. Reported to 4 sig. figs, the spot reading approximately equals 14.16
